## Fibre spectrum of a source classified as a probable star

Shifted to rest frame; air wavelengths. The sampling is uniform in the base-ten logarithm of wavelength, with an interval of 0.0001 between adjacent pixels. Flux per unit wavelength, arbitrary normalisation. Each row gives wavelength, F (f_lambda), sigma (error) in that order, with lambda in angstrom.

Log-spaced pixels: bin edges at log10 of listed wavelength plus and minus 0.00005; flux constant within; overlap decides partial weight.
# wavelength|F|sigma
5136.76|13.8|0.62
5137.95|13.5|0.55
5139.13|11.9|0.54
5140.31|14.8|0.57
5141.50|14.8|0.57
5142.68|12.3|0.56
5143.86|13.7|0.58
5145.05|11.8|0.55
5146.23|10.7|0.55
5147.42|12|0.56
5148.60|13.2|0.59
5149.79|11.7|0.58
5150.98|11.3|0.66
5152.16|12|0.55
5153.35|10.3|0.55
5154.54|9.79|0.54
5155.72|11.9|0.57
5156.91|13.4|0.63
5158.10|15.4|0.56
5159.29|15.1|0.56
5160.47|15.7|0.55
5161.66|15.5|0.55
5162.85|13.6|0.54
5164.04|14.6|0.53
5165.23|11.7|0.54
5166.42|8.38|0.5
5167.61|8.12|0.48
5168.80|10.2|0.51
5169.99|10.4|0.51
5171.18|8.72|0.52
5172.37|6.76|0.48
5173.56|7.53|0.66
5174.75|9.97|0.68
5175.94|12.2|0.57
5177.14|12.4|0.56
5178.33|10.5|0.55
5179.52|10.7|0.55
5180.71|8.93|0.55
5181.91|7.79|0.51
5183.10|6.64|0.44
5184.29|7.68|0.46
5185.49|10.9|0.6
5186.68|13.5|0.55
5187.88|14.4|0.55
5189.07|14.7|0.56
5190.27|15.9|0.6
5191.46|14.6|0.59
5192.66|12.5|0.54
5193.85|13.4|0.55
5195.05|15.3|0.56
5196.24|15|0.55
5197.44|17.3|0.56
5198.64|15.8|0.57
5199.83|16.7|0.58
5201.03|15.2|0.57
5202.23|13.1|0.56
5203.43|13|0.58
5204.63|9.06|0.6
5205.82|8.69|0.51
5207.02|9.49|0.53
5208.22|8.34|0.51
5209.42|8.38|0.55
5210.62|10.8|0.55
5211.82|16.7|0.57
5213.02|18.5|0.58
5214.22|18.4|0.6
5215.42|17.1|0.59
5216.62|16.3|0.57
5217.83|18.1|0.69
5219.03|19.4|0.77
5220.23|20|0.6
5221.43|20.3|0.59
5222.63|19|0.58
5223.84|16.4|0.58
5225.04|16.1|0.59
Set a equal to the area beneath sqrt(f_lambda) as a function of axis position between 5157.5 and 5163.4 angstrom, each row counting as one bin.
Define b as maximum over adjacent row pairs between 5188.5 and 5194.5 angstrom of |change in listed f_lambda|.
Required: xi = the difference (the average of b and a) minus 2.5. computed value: 10.0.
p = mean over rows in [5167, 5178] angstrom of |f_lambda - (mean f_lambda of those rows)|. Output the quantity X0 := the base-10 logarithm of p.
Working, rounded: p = 1.6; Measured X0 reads 0.2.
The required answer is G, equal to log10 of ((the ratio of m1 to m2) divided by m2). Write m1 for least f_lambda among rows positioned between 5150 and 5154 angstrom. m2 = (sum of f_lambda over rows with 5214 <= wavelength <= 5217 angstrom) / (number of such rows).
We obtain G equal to -1.46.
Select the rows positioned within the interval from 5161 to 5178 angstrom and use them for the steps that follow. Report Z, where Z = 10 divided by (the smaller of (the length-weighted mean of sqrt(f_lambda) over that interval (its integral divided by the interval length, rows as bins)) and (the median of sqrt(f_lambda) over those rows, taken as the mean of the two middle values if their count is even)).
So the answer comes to 3.12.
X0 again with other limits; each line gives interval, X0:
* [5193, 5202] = 0.0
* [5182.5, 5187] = 0.4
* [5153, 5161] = 0.3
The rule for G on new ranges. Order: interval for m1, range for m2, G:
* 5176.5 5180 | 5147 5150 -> -1.16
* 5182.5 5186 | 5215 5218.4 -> -1.65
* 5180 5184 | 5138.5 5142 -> -1.46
